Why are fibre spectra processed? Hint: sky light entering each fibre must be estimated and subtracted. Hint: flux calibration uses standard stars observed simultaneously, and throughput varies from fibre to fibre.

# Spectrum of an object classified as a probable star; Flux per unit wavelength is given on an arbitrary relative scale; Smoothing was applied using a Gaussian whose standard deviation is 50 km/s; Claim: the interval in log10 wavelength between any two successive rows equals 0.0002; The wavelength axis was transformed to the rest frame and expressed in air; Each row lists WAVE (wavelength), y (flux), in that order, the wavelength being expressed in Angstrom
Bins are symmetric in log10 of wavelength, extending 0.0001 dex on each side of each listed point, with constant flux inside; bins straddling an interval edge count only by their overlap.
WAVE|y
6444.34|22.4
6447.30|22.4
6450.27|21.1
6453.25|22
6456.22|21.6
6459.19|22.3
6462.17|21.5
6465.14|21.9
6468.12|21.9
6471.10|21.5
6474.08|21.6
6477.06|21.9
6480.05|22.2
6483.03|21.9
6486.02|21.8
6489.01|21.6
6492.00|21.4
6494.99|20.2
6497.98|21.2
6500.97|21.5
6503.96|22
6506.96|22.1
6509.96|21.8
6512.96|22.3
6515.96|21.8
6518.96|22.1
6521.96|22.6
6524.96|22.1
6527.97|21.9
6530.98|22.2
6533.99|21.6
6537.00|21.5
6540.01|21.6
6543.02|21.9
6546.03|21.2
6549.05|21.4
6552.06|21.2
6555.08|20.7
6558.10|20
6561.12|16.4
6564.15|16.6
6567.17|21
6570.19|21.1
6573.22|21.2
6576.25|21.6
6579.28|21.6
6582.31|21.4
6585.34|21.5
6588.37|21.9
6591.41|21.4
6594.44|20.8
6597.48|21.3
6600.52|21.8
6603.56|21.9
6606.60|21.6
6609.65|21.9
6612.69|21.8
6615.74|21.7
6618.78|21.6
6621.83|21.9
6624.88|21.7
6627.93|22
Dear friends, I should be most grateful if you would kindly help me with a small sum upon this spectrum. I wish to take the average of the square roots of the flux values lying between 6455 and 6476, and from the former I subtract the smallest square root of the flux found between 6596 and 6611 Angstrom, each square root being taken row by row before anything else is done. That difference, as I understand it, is 0.05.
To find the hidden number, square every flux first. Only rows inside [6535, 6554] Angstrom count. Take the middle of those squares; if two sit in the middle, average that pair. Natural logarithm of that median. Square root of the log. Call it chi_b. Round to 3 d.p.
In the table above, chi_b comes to 2.476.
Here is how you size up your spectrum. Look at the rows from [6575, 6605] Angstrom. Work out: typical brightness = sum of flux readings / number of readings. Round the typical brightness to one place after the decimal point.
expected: 21.5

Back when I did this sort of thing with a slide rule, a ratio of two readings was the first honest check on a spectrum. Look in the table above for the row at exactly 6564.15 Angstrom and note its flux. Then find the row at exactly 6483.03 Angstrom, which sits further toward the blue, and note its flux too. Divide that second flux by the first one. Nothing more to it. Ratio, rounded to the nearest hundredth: 1.32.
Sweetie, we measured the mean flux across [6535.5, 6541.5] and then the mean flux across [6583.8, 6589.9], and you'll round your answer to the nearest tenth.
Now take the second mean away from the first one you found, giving -0.1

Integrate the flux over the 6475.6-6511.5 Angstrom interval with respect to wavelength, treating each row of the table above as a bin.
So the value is 776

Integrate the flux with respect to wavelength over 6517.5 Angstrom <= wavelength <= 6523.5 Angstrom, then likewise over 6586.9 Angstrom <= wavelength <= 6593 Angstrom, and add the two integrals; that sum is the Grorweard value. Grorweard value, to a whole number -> 266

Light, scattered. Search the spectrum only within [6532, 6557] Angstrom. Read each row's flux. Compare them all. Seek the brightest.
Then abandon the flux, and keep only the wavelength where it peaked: 6543.02 Angstrom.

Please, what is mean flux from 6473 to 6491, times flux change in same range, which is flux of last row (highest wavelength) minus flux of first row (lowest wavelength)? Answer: 0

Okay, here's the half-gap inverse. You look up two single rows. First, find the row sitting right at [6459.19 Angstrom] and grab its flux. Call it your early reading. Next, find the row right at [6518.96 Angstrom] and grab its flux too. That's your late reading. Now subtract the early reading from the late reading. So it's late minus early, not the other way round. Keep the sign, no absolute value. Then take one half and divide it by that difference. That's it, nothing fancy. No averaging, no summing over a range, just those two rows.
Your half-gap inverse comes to -2.5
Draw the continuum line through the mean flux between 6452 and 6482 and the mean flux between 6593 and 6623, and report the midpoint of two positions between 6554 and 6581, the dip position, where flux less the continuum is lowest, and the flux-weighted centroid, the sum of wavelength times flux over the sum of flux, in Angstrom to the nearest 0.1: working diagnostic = 6564.3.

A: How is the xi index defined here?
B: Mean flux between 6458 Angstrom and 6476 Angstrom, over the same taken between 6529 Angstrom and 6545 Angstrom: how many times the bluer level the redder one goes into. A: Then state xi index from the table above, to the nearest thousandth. 1.001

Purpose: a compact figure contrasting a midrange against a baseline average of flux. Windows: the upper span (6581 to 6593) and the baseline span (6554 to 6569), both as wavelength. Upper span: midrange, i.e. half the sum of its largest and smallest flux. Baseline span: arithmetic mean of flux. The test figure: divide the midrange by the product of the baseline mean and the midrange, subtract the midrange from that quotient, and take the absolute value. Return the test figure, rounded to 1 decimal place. 21.6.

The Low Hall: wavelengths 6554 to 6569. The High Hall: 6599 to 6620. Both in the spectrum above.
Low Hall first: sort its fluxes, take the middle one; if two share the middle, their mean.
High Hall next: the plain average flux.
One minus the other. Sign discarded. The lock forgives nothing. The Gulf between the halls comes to 1.8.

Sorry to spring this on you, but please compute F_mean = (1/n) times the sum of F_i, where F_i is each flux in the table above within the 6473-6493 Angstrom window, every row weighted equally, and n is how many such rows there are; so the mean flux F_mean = 21.8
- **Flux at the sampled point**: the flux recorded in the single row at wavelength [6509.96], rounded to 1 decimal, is 21.8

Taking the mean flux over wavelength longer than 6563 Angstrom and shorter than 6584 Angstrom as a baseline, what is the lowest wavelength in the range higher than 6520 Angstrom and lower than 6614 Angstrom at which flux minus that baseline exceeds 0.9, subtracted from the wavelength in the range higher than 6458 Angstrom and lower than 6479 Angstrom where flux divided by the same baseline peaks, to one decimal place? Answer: -62.8 Angstrom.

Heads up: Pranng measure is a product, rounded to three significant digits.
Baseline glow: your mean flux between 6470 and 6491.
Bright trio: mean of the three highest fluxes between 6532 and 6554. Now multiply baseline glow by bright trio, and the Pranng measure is 473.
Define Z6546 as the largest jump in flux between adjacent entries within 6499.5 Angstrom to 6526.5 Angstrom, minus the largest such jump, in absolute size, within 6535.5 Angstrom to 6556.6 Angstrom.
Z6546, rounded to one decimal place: -0.2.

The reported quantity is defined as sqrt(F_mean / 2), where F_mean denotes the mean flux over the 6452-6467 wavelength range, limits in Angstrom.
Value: 3.31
